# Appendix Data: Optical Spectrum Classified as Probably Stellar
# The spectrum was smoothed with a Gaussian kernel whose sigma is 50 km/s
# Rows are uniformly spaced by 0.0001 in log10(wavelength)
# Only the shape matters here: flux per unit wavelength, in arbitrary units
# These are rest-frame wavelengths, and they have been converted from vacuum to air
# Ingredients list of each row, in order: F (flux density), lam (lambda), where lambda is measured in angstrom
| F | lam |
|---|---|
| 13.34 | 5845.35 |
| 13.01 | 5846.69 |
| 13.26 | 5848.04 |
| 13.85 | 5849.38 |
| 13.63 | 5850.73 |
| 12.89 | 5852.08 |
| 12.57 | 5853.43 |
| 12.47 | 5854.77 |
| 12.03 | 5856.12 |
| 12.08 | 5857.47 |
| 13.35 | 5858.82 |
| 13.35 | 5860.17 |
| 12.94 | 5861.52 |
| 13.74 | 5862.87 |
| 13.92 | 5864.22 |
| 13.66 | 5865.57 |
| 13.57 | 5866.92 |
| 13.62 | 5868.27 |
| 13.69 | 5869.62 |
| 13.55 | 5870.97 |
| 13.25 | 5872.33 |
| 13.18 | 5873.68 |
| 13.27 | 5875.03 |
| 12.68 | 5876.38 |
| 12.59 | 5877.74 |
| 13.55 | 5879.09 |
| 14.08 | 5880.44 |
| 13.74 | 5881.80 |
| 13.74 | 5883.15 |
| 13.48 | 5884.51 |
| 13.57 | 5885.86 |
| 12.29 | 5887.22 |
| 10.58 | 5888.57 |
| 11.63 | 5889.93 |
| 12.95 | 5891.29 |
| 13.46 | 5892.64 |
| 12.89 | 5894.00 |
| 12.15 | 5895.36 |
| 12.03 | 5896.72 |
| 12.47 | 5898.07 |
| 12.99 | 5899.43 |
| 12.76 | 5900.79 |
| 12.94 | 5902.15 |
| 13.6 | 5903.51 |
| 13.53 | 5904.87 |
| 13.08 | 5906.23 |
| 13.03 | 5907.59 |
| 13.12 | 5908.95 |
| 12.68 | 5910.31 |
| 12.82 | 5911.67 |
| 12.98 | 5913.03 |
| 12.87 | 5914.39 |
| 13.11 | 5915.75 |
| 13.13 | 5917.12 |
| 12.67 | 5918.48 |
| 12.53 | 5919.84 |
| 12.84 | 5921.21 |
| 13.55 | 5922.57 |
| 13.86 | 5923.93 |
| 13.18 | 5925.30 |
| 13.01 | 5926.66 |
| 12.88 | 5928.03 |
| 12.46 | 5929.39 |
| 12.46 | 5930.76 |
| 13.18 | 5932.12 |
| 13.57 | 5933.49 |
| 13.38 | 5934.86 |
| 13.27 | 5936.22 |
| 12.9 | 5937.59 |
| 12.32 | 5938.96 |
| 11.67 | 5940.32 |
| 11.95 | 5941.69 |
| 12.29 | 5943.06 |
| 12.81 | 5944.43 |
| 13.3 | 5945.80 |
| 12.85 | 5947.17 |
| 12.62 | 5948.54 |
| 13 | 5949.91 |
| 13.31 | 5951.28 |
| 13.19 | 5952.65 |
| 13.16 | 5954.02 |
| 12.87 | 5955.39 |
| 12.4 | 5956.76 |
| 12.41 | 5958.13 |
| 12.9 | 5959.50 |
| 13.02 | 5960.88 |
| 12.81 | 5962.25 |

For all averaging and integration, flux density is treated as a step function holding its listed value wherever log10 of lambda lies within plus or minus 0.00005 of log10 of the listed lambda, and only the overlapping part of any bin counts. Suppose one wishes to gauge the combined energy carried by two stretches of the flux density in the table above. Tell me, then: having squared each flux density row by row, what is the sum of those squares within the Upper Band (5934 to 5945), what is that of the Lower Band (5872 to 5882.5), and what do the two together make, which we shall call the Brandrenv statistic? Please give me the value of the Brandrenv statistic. 2683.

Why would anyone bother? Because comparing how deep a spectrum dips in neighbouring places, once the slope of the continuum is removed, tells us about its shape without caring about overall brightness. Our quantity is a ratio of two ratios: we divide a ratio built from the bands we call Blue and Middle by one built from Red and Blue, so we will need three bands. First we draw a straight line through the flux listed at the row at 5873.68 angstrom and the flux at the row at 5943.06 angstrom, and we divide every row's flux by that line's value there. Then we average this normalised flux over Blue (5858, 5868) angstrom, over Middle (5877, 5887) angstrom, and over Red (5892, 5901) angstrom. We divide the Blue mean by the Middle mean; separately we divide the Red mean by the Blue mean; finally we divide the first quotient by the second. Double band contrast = 1.01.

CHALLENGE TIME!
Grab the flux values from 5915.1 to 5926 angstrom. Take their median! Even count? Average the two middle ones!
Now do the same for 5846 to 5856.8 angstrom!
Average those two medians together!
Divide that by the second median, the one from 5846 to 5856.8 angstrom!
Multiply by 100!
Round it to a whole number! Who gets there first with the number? 101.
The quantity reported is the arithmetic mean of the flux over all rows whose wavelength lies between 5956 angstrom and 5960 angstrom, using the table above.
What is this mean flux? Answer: 12.6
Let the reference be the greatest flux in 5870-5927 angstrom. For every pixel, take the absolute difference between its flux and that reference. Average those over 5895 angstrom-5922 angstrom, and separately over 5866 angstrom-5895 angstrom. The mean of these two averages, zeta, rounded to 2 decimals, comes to 1.09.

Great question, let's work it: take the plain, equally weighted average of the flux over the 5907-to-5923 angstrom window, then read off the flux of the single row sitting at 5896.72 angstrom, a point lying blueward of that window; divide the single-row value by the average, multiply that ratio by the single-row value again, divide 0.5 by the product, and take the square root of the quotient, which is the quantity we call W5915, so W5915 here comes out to 0.211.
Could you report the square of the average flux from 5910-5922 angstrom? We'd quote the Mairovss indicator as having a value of 165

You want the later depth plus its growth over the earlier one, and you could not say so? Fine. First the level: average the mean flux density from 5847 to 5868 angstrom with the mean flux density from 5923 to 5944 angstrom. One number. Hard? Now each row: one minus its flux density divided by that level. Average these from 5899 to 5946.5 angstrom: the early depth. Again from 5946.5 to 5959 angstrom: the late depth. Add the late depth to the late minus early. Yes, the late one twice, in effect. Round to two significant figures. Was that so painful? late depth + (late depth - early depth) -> 0.015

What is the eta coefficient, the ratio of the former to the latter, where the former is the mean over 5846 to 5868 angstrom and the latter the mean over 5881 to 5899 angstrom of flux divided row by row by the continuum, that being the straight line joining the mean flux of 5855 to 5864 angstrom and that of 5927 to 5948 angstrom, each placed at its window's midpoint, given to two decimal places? 1.03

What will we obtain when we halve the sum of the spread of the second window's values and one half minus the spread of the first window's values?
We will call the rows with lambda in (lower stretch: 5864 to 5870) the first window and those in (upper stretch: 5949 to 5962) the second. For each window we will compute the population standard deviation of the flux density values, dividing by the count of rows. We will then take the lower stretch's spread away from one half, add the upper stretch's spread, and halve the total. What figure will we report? 0.34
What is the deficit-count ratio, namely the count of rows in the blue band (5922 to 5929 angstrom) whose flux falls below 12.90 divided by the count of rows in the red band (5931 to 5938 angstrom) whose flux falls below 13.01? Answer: 1.0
